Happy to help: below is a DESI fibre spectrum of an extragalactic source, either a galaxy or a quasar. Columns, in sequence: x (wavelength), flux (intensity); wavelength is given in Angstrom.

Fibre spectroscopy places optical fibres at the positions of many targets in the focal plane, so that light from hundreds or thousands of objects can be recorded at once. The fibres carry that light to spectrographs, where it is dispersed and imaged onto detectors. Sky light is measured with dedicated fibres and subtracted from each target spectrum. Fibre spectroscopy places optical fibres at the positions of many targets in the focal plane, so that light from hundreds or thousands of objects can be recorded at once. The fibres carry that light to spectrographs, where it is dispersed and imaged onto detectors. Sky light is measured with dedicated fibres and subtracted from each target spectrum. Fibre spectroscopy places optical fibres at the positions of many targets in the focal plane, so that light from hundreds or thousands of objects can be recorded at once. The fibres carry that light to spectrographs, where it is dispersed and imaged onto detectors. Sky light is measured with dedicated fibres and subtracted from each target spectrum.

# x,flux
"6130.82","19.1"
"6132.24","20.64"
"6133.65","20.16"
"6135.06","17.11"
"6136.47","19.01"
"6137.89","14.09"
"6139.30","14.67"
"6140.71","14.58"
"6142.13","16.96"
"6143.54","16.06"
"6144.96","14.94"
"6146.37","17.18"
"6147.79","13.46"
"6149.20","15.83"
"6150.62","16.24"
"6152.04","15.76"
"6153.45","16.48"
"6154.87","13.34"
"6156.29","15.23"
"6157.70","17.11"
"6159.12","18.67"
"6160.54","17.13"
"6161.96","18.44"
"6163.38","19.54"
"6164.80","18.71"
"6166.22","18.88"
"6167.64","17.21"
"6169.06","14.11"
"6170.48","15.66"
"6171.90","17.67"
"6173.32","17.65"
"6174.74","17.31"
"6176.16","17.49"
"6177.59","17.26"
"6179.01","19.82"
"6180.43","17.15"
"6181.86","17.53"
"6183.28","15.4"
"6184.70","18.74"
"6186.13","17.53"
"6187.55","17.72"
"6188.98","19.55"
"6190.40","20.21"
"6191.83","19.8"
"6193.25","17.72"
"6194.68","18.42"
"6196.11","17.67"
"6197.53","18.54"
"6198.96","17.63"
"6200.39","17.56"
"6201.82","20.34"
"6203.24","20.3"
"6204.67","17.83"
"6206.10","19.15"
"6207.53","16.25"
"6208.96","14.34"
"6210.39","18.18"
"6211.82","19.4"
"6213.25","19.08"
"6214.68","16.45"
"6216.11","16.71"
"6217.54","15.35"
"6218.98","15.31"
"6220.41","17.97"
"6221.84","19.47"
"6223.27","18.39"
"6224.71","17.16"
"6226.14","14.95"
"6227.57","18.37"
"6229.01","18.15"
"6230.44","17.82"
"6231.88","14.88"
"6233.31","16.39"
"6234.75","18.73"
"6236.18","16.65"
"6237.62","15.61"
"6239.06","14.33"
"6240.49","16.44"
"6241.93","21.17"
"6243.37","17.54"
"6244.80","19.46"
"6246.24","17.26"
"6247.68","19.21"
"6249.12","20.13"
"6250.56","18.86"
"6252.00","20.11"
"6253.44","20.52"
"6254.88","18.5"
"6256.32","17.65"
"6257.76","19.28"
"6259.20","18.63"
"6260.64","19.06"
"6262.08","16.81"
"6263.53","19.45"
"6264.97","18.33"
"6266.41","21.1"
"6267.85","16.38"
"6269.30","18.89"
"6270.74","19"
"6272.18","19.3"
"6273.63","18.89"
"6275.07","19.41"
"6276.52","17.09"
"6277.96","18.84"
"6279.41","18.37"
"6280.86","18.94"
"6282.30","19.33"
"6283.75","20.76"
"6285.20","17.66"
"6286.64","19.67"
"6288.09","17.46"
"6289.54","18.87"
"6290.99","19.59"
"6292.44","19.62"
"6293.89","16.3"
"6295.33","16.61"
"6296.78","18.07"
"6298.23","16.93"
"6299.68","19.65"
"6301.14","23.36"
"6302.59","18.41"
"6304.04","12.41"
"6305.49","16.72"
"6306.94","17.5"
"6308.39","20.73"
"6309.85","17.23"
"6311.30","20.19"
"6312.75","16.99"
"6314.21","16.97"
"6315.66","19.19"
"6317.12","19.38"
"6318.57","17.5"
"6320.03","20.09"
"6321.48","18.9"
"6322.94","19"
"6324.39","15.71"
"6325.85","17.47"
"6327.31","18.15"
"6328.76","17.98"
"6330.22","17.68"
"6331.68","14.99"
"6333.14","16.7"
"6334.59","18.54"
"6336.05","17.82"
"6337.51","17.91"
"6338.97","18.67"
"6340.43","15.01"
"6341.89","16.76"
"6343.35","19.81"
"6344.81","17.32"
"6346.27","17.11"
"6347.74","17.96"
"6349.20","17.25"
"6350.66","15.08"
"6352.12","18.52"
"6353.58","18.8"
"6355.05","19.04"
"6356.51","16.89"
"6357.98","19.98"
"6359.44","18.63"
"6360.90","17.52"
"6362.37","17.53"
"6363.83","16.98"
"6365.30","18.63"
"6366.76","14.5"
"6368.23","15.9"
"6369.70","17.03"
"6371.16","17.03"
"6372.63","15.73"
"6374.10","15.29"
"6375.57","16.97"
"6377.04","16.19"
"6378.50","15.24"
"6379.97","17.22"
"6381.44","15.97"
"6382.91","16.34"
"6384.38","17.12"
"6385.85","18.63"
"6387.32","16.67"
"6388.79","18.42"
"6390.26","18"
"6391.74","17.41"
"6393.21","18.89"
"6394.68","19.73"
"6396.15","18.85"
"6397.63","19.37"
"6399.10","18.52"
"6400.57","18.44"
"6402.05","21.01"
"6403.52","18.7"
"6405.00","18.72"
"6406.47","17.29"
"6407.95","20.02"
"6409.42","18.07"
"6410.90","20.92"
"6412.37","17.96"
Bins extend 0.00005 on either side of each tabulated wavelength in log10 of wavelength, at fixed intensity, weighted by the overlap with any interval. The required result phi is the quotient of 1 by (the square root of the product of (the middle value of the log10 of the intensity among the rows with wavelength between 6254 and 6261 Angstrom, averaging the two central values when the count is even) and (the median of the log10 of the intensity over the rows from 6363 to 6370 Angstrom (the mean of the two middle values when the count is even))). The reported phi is 0.800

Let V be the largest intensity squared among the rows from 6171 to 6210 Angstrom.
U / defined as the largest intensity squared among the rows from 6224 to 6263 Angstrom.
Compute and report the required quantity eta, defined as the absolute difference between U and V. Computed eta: 34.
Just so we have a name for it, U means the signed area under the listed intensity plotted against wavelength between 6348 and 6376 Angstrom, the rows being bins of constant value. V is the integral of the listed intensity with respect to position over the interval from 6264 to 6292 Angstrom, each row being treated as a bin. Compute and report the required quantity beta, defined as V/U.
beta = 1.09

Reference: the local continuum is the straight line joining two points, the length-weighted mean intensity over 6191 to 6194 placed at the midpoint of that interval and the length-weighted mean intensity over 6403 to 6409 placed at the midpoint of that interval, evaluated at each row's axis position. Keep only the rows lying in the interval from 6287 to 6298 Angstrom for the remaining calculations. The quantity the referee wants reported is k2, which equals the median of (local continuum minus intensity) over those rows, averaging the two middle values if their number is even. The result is 0.7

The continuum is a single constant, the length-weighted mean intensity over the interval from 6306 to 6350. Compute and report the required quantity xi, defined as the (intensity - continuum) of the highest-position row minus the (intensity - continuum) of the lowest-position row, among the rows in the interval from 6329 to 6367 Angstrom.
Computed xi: -3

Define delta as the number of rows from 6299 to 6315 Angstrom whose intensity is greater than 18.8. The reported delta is 4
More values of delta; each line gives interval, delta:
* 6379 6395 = 2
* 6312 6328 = 5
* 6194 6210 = 3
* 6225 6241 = 0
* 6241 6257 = 7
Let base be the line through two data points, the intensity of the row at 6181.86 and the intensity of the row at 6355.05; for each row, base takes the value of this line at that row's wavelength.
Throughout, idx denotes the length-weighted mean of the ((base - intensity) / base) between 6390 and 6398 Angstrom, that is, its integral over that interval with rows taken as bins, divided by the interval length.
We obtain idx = 0.034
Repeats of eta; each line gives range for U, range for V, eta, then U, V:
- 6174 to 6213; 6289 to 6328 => 132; 414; 546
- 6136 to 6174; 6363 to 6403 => 60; 382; 441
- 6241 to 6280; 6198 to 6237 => 34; 448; 414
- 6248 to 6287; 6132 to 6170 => 19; 445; 426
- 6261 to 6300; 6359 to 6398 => 56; 445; 389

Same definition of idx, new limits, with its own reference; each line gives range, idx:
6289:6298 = 0.022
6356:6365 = 0.058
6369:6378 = 0.149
